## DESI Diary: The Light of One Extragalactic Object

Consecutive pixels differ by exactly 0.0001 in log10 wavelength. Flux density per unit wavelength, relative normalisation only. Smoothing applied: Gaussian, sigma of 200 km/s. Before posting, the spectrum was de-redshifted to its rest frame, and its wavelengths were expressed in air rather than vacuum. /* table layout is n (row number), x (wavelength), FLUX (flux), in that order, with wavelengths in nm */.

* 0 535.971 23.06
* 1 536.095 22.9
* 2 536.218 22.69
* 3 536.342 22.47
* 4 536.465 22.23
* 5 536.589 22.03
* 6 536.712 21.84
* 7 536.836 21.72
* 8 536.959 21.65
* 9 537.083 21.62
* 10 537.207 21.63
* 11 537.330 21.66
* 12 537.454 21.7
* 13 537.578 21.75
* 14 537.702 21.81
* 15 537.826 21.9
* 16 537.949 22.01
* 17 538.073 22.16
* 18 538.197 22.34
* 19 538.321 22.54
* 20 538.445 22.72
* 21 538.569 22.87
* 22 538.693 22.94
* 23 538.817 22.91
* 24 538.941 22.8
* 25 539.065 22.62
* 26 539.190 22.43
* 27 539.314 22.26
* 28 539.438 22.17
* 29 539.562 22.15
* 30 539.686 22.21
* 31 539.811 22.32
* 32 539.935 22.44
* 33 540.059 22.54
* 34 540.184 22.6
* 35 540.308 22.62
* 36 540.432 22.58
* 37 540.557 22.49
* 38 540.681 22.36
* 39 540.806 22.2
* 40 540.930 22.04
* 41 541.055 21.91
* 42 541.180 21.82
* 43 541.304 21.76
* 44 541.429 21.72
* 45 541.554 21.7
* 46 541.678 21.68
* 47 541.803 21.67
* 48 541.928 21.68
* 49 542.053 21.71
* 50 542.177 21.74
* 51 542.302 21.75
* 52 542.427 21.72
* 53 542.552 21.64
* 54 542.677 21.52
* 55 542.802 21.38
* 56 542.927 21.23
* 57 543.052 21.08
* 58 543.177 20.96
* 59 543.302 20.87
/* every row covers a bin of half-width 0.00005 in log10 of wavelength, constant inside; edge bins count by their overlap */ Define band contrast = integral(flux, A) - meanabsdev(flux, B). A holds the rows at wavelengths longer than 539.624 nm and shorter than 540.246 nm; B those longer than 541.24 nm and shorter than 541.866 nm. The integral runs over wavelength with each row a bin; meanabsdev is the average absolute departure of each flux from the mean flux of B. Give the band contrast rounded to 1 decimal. 13.9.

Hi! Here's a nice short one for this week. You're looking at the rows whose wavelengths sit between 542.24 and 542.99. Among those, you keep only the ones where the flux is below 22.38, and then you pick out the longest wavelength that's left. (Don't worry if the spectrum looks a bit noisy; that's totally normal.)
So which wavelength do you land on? 542.927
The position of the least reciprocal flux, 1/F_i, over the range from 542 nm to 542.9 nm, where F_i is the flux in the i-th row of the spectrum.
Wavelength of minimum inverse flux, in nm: 542.302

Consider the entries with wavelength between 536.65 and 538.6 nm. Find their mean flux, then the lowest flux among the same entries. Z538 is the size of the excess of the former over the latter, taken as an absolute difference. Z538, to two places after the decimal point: 0.37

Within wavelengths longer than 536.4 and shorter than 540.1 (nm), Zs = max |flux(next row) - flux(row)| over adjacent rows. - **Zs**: 0.20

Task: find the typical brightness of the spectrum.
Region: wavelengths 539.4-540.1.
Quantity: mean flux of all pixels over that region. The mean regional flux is 22.3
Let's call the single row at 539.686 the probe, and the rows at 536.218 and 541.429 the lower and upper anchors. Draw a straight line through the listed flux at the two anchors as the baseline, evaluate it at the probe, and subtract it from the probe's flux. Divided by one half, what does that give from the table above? 0.33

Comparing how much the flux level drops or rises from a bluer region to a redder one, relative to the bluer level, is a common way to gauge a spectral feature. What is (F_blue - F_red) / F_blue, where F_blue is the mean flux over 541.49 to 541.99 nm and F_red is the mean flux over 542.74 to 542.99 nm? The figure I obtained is 0.017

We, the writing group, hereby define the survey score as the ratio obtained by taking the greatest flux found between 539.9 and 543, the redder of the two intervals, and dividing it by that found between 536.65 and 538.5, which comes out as 1.00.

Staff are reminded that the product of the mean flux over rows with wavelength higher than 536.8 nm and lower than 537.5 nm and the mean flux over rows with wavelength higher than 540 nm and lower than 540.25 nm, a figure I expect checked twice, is 489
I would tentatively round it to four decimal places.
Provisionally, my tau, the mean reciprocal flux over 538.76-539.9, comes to 0.0446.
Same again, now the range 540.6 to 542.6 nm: 0.0458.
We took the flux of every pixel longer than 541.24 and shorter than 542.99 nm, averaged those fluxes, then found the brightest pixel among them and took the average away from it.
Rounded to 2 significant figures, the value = 0.12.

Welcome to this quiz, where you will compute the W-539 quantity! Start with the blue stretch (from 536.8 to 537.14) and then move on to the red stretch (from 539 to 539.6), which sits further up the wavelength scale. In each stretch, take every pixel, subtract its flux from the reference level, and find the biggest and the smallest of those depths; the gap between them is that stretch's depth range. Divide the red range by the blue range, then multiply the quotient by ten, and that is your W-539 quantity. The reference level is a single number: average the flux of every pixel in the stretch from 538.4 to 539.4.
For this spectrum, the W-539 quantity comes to 47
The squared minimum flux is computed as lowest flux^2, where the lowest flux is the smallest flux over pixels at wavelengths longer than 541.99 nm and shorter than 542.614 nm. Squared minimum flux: 468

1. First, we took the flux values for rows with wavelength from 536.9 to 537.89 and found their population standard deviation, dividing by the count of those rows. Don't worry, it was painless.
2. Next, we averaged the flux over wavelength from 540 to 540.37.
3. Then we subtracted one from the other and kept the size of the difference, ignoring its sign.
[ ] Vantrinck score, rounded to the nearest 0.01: 22.49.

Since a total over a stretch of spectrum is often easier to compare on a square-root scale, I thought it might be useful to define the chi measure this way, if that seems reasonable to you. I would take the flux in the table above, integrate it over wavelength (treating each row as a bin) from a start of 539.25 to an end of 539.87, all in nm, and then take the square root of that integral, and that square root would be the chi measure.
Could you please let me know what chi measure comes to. 3.7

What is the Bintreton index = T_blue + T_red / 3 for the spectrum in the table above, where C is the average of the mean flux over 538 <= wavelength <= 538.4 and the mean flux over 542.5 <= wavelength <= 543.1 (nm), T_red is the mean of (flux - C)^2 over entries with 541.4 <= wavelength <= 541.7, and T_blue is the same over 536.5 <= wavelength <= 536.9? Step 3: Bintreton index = 0.0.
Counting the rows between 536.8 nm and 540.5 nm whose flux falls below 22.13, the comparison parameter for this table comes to 10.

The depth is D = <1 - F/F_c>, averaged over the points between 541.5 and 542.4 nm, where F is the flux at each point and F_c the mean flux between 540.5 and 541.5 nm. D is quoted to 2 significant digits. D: 0.015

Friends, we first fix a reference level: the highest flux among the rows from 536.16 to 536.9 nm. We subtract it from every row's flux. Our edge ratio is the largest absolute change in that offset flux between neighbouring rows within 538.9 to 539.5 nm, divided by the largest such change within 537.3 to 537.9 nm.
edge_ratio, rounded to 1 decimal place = 2.1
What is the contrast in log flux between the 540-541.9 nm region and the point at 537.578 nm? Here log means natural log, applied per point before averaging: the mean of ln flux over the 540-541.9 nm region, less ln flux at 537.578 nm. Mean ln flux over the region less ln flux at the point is 0.02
